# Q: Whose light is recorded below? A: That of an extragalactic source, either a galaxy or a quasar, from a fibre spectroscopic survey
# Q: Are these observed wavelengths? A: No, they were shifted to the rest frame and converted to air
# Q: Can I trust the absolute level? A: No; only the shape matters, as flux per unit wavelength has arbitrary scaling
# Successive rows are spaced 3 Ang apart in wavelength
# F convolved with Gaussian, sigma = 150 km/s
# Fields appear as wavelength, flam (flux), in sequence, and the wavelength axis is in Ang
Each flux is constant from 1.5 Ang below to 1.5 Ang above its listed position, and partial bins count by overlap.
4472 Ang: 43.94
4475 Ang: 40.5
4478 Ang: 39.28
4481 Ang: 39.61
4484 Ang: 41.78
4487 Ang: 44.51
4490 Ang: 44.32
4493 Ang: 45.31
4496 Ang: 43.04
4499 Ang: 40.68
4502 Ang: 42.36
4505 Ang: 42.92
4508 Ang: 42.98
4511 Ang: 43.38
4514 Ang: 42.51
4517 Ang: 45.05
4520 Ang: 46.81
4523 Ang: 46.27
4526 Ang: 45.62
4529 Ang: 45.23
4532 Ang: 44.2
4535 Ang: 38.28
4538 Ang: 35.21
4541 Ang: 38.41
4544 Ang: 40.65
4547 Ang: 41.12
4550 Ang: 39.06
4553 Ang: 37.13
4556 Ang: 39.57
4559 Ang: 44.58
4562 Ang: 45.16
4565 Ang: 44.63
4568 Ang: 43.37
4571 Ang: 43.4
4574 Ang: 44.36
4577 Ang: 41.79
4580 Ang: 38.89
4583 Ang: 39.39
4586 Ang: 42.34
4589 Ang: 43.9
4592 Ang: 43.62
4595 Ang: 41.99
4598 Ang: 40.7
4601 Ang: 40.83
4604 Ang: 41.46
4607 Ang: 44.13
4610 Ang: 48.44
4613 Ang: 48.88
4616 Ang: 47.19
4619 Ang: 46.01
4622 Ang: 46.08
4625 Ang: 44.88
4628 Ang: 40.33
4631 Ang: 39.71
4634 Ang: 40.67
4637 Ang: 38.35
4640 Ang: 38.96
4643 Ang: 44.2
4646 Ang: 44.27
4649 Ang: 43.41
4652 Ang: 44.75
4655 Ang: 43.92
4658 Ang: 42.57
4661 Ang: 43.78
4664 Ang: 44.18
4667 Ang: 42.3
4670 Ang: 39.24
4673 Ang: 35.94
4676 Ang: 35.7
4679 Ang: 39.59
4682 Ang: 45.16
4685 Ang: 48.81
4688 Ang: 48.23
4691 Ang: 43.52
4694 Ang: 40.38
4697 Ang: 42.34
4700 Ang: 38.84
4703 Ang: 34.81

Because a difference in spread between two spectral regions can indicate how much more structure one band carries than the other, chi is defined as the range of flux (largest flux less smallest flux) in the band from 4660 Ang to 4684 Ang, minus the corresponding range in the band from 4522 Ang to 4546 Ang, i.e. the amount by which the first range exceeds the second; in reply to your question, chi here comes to -2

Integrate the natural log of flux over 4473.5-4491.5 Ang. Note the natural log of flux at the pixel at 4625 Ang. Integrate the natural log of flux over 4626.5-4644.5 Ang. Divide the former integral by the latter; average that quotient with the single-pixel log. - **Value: 2.406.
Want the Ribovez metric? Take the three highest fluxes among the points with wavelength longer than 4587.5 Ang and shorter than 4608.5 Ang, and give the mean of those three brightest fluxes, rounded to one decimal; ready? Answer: 43.9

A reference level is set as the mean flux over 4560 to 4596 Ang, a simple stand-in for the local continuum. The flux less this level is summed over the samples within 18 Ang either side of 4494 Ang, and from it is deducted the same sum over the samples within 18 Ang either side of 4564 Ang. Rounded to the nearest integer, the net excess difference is 7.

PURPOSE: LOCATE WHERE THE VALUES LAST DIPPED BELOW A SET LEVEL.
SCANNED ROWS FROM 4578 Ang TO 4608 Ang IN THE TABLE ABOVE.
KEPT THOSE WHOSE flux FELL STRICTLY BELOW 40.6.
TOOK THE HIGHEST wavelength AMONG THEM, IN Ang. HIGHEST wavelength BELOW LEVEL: 4583 Ang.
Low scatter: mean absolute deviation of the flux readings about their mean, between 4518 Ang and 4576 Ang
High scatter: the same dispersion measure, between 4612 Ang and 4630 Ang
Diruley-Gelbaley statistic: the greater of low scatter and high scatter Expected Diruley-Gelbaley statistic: 3.0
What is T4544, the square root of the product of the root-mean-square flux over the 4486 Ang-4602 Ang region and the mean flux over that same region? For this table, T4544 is 42.4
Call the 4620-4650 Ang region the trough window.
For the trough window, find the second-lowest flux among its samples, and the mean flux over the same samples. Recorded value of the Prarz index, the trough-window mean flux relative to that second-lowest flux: 1.08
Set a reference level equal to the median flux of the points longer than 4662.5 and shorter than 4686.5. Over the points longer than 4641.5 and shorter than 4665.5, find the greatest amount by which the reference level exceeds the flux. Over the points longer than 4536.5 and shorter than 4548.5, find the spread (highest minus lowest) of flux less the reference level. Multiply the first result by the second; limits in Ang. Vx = -10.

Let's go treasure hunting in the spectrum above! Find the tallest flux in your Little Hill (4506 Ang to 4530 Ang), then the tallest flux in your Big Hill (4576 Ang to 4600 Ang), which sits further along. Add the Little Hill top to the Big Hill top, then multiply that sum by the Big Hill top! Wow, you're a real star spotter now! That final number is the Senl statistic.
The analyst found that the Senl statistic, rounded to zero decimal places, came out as 3982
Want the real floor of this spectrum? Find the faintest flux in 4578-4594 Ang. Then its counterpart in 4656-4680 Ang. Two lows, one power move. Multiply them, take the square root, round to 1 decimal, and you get 37.3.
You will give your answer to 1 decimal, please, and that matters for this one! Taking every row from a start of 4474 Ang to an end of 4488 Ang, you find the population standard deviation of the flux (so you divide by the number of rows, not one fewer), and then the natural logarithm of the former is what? 0.6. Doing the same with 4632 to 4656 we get 0.9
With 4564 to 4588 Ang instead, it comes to 0.7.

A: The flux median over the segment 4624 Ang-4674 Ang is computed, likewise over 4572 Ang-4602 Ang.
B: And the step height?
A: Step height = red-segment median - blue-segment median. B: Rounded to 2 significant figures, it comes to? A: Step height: 0.68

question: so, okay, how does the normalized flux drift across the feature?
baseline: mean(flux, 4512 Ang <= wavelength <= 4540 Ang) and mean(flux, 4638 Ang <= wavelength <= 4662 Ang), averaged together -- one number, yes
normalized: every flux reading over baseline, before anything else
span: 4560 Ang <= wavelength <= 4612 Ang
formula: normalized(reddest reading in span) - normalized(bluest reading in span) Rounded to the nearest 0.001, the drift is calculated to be 0.076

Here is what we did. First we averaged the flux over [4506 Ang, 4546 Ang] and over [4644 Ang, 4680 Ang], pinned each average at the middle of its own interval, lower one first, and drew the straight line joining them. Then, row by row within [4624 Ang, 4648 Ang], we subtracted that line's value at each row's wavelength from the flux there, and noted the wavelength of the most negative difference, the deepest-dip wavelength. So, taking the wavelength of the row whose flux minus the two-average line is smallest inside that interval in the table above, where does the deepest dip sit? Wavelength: 4637 Ang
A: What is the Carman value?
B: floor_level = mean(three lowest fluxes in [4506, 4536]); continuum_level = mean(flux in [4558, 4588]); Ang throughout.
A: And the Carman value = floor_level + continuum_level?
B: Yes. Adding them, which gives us 84.0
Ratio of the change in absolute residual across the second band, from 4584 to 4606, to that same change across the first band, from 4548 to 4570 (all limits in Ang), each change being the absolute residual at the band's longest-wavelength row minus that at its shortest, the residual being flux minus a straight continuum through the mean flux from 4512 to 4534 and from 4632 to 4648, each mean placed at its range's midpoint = -0.1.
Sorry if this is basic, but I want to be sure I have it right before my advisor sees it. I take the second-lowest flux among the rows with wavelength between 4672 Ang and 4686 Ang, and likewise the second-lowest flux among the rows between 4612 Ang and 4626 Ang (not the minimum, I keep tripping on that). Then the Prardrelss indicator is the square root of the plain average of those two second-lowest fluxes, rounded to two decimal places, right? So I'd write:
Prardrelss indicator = 6.40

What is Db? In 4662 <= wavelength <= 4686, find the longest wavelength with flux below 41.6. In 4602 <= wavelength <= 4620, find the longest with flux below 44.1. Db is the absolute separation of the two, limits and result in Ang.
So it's 75 Ang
